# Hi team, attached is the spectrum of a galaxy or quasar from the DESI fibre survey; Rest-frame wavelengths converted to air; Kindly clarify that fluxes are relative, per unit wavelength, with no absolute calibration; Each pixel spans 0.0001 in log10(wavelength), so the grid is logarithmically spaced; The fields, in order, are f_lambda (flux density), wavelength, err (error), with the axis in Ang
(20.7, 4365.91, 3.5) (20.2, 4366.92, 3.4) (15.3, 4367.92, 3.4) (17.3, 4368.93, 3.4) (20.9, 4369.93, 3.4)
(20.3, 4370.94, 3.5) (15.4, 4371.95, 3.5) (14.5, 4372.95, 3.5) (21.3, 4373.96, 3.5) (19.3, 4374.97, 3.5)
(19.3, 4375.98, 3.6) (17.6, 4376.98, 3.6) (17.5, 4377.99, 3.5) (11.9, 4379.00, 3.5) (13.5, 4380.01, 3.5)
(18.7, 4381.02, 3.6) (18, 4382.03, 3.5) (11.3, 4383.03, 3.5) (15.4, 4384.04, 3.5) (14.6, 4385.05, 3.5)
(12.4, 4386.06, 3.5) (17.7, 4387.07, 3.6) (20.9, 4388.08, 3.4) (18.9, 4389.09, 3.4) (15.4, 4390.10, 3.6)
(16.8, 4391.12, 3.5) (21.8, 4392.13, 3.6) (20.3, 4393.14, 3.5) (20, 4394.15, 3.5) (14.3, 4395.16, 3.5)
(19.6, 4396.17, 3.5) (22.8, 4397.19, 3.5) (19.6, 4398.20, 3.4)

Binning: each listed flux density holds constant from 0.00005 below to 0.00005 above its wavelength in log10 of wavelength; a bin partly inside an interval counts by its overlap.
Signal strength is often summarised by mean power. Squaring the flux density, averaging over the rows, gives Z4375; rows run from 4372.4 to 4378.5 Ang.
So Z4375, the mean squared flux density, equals 337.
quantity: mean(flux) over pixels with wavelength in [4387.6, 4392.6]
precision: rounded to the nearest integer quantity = 19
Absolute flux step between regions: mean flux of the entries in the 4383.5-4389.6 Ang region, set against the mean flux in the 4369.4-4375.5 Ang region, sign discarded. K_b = 2.0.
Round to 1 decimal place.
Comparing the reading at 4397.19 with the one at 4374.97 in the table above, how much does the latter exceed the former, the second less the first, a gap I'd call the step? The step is -3.5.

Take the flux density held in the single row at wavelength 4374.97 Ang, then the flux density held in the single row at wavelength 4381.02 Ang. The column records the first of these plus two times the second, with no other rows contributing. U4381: 56.7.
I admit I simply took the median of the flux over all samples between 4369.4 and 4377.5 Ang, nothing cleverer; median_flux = 19.3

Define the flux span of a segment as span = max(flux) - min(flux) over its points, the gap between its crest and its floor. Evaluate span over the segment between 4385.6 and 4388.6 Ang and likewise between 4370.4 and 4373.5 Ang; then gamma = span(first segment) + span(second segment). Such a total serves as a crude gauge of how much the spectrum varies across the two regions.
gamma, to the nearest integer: 14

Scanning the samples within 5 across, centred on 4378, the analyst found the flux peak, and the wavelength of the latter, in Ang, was 4375.98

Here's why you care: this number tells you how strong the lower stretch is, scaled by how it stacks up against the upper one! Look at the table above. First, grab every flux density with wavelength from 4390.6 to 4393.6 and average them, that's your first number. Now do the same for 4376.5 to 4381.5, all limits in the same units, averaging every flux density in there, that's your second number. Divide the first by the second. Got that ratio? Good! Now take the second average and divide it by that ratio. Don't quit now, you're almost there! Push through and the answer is 13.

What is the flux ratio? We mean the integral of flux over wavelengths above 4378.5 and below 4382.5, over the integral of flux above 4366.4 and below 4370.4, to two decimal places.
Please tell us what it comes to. 0.84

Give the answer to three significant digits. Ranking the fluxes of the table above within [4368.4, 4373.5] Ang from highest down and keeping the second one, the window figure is 20.3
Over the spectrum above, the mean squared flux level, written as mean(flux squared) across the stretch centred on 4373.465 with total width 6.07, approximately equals 343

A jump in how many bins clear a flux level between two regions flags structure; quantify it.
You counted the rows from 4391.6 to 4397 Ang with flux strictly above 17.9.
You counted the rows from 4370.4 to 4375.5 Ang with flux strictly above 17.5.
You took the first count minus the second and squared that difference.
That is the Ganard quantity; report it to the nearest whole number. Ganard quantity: 1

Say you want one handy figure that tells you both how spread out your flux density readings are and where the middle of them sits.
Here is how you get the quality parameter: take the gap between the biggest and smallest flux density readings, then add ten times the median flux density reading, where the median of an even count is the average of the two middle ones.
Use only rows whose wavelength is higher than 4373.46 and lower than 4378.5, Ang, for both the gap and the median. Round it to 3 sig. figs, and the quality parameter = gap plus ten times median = 197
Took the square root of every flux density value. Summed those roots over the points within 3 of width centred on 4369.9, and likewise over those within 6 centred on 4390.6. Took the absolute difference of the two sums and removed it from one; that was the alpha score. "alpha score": -11.9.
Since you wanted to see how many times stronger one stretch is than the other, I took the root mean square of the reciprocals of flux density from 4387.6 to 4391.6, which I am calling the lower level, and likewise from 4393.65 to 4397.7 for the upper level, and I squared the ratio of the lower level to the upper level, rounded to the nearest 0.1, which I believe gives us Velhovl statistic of 1.1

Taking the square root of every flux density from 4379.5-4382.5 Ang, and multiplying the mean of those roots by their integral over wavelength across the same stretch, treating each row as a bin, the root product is 50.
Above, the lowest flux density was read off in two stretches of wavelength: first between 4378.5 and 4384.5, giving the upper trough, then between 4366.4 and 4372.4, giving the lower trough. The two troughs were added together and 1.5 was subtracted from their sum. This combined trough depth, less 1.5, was 25.1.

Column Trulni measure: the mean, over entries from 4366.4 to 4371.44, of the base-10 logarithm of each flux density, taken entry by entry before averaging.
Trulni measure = 1.271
